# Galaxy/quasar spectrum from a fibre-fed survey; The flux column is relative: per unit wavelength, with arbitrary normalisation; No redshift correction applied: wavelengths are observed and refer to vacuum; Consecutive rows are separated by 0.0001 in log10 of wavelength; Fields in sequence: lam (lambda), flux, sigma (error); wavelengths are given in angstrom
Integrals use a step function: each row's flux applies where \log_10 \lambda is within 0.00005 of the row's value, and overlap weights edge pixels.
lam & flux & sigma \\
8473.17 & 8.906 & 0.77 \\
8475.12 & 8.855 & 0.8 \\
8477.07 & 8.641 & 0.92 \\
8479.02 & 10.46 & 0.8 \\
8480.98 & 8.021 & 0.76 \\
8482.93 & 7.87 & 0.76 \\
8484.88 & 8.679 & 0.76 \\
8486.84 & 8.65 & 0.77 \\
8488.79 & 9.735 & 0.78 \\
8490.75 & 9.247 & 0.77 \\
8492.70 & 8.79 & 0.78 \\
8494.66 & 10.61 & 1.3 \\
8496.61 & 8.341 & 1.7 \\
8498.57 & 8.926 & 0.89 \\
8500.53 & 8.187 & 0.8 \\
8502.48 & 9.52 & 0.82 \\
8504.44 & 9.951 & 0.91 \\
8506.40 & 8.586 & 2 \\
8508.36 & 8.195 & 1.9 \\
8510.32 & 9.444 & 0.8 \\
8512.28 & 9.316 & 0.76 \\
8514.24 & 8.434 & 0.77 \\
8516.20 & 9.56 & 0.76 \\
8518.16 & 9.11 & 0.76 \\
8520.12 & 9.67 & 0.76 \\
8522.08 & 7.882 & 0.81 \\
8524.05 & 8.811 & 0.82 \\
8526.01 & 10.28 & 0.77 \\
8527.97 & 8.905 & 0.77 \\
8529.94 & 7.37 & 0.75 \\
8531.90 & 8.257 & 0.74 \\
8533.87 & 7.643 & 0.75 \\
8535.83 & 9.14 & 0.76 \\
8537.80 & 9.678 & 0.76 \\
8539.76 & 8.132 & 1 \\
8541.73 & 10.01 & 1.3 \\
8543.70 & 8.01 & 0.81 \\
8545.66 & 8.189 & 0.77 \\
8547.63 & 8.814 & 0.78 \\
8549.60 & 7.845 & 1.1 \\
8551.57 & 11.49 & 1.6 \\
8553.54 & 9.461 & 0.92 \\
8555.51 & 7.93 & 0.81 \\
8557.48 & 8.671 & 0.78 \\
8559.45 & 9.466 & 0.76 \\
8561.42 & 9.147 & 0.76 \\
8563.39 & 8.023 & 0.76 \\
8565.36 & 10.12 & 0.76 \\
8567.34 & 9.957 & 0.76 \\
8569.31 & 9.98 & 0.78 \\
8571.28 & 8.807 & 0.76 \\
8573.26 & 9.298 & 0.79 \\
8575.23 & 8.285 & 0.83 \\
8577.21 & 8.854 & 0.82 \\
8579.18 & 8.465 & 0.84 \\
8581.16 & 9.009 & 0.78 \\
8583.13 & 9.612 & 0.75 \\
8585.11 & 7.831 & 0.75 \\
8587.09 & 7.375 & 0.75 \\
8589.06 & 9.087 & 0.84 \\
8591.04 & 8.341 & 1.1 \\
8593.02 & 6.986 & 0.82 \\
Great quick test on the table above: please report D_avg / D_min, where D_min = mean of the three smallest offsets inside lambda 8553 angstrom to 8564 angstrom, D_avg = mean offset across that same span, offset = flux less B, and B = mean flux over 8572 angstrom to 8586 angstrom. 0.0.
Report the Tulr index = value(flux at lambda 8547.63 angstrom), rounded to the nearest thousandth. 8.814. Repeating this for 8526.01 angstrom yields 10.280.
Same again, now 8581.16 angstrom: 9.009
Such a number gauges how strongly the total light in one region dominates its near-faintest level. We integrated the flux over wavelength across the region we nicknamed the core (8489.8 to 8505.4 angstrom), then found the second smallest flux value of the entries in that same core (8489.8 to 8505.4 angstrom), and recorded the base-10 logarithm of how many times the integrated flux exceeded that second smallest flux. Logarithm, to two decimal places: 1.24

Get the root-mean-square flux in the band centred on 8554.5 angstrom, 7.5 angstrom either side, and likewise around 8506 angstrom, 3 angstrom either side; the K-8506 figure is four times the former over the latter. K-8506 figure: 4.10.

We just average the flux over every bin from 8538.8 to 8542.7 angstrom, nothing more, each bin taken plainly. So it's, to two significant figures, 9.1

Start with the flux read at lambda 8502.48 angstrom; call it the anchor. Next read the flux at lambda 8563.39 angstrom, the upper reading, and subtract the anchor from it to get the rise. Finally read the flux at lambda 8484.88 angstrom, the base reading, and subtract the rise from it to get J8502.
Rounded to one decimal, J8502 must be 10.2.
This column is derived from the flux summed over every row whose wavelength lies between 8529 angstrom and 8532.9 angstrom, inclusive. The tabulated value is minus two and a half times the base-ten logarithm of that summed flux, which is -2.98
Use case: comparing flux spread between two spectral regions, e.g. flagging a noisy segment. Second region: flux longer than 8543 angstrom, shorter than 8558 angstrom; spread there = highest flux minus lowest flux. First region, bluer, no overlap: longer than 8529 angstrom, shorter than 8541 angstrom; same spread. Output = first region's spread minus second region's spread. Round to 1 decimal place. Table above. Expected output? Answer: -1.3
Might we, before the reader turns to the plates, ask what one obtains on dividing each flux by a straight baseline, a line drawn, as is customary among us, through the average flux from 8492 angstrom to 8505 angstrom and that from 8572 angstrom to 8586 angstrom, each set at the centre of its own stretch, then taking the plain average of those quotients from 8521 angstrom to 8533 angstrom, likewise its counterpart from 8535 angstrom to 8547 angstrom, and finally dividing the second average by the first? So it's 1.04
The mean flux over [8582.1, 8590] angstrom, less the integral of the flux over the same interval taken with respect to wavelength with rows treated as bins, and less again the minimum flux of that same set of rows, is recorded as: -65.9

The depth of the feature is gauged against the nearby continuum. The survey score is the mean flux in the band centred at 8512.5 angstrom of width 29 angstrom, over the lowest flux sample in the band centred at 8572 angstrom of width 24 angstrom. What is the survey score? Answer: 1.13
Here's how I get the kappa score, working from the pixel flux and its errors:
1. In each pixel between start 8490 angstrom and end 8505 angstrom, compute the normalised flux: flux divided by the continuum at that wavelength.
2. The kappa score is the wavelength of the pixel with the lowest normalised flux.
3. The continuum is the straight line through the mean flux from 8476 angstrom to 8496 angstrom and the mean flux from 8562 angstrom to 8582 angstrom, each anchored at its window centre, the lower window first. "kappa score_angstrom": 8500.53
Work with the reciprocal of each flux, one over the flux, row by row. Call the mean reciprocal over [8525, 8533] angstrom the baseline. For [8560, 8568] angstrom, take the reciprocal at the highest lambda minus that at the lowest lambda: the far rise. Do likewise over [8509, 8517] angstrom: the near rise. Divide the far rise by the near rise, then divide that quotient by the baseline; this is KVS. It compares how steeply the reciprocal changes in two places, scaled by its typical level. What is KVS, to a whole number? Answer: 59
